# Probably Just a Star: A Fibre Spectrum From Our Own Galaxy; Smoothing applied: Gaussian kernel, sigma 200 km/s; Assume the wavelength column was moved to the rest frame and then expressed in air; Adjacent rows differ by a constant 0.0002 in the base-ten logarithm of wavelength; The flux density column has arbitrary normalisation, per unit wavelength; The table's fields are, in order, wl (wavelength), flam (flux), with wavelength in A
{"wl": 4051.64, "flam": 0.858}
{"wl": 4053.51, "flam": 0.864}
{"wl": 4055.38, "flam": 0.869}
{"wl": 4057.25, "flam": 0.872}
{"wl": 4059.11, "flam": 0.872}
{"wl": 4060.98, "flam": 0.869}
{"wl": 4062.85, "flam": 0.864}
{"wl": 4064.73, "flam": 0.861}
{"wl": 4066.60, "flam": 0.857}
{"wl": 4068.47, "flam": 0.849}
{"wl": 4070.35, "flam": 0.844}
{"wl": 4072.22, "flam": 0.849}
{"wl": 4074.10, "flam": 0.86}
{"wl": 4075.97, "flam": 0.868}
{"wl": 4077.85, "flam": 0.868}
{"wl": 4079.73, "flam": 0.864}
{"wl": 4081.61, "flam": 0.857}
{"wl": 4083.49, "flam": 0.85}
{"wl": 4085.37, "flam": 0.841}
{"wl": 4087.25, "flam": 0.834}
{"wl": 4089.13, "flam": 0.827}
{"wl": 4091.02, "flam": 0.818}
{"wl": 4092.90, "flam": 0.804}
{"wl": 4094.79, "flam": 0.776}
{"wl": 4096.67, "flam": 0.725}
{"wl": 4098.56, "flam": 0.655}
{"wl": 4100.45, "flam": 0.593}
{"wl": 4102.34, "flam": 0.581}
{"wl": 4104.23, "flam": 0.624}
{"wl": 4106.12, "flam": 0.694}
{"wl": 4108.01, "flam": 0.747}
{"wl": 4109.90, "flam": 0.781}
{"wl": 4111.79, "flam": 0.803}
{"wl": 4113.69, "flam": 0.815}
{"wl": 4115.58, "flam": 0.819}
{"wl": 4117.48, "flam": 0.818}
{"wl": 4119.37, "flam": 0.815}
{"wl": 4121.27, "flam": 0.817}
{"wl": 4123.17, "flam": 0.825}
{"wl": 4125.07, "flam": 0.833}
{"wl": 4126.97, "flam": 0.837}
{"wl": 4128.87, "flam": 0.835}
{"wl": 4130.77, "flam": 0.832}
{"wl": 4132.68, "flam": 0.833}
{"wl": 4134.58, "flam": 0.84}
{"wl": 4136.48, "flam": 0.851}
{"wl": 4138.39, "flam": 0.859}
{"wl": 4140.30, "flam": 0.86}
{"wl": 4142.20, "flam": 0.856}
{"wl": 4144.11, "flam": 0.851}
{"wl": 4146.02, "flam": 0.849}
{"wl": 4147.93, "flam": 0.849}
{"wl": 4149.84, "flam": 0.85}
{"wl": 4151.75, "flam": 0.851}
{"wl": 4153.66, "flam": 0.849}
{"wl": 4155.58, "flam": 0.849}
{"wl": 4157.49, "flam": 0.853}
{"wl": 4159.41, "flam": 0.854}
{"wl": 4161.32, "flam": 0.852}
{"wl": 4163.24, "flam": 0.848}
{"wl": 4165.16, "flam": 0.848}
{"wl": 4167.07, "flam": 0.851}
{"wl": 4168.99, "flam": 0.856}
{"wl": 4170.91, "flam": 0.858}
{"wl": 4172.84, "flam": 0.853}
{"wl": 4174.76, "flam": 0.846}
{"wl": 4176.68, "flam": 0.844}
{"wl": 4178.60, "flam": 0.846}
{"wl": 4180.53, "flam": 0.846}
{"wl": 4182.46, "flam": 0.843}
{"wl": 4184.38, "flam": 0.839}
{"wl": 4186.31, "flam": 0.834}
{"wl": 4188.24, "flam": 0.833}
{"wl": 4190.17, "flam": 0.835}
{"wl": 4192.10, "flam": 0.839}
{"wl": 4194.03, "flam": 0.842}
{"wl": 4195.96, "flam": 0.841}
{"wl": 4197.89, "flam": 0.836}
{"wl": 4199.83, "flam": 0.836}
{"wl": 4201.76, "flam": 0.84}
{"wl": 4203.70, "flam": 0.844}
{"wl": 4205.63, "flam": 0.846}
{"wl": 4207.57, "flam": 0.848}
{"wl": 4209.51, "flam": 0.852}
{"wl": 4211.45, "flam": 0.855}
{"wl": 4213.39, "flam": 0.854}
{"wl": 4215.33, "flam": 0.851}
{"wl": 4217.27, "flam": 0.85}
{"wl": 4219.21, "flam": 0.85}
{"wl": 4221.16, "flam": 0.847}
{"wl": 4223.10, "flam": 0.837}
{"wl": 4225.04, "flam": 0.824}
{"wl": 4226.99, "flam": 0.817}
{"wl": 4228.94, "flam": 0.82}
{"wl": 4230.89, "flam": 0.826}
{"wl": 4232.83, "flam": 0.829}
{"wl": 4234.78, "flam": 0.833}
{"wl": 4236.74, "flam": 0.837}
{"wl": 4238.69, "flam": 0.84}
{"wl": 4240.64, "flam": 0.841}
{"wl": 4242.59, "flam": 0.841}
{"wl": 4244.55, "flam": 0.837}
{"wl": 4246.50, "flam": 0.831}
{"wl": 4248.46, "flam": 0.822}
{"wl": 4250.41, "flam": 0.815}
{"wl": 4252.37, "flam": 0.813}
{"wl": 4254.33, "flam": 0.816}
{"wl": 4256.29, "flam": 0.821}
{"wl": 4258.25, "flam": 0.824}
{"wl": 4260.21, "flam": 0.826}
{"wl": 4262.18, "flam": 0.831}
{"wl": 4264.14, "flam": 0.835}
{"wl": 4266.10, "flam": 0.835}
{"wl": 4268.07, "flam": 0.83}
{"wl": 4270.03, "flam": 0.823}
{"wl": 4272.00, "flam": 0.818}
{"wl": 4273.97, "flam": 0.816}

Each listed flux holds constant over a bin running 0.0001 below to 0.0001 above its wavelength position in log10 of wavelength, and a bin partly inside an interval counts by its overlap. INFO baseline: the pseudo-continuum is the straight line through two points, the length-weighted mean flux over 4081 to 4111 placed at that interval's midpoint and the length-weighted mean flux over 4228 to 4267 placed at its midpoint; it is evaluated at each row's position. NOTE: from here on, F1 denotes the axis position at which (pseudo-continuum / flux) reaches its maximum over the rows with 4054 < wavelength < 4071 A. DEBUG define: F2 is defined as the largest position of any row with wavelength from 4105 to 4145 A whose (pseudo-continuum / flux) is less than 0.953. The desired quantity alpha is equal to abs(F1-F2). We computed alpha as 73.8 A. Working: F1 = 4070.35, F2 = 4144.11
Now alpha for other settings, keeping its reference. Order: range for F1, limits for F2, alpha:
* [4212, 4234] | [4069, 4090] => 137.9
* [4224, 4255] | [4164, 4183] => 69.9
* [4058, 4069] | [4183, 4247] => 144.9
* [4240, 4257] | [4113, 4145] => 108.3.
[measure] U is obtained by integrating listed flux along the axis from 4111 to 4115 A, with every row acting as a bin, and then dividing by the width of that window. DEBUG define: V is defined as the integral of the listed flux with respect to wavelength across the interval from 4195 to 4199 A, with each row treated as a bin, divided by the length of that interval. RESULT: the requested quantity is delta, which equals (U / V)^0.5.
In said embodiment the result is 0.98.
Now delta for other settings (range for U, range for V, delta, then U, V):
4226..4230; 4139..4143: 0.98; 0.82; 0.859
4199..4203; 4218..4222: 0.99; 0.84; 0.848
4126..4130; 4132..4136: 1.00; 0.84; 0.840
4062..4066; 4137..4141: 1.00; 0.86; 0.857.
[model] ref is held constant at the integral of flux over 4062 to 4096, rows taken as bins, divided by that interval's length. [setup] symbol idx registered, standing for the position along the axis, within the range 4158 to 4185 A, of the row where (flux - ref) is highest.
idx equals 4170.91 A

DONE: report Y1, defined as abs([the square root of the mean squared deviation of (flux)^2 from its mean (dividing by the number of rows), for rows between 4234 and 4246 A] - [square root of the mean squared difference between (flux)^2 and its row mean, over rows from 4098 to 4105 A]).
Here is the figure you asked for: 0.031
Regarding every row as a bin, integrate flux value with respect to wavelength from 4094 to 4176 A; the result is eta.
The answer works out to 66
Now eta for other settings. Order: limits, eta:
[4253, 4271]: 15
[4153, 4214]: 52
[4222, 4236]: 12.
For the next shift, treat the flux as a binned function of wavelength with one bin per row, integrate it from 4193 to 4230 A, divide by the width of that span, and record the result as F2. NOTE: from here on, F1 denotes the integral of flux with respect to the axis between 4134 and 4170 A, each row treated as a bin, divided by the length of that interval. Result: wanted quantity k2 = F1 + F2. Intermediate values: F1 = 0.852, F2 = 0.842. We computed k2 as 1.69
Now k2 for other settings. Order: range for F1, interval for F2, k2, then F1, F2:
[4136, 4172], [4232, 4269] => 1.68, 0.852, 0.829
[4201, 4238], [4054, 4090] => 1.70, 0.840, 0.857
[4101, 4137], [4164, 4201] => 1.63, 0.787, 0.844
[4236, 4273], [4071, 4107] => 1.61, 0.828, 0.779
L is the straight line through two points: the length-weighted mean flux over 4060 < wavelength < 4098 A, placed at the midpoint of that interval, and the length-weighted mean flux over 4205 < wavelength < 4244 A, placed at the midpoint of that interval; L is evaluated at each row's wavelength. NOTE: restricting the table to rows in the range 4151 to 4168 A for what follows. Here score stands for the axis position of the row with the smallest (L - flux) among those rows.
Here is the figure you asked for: 4159.41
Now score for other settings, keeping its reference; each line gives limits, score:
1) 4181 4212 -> 4211.45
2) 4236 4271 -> 4240.64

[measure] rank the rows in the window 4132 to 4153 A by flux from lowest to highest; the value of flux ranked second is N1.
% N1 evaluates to 0.84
